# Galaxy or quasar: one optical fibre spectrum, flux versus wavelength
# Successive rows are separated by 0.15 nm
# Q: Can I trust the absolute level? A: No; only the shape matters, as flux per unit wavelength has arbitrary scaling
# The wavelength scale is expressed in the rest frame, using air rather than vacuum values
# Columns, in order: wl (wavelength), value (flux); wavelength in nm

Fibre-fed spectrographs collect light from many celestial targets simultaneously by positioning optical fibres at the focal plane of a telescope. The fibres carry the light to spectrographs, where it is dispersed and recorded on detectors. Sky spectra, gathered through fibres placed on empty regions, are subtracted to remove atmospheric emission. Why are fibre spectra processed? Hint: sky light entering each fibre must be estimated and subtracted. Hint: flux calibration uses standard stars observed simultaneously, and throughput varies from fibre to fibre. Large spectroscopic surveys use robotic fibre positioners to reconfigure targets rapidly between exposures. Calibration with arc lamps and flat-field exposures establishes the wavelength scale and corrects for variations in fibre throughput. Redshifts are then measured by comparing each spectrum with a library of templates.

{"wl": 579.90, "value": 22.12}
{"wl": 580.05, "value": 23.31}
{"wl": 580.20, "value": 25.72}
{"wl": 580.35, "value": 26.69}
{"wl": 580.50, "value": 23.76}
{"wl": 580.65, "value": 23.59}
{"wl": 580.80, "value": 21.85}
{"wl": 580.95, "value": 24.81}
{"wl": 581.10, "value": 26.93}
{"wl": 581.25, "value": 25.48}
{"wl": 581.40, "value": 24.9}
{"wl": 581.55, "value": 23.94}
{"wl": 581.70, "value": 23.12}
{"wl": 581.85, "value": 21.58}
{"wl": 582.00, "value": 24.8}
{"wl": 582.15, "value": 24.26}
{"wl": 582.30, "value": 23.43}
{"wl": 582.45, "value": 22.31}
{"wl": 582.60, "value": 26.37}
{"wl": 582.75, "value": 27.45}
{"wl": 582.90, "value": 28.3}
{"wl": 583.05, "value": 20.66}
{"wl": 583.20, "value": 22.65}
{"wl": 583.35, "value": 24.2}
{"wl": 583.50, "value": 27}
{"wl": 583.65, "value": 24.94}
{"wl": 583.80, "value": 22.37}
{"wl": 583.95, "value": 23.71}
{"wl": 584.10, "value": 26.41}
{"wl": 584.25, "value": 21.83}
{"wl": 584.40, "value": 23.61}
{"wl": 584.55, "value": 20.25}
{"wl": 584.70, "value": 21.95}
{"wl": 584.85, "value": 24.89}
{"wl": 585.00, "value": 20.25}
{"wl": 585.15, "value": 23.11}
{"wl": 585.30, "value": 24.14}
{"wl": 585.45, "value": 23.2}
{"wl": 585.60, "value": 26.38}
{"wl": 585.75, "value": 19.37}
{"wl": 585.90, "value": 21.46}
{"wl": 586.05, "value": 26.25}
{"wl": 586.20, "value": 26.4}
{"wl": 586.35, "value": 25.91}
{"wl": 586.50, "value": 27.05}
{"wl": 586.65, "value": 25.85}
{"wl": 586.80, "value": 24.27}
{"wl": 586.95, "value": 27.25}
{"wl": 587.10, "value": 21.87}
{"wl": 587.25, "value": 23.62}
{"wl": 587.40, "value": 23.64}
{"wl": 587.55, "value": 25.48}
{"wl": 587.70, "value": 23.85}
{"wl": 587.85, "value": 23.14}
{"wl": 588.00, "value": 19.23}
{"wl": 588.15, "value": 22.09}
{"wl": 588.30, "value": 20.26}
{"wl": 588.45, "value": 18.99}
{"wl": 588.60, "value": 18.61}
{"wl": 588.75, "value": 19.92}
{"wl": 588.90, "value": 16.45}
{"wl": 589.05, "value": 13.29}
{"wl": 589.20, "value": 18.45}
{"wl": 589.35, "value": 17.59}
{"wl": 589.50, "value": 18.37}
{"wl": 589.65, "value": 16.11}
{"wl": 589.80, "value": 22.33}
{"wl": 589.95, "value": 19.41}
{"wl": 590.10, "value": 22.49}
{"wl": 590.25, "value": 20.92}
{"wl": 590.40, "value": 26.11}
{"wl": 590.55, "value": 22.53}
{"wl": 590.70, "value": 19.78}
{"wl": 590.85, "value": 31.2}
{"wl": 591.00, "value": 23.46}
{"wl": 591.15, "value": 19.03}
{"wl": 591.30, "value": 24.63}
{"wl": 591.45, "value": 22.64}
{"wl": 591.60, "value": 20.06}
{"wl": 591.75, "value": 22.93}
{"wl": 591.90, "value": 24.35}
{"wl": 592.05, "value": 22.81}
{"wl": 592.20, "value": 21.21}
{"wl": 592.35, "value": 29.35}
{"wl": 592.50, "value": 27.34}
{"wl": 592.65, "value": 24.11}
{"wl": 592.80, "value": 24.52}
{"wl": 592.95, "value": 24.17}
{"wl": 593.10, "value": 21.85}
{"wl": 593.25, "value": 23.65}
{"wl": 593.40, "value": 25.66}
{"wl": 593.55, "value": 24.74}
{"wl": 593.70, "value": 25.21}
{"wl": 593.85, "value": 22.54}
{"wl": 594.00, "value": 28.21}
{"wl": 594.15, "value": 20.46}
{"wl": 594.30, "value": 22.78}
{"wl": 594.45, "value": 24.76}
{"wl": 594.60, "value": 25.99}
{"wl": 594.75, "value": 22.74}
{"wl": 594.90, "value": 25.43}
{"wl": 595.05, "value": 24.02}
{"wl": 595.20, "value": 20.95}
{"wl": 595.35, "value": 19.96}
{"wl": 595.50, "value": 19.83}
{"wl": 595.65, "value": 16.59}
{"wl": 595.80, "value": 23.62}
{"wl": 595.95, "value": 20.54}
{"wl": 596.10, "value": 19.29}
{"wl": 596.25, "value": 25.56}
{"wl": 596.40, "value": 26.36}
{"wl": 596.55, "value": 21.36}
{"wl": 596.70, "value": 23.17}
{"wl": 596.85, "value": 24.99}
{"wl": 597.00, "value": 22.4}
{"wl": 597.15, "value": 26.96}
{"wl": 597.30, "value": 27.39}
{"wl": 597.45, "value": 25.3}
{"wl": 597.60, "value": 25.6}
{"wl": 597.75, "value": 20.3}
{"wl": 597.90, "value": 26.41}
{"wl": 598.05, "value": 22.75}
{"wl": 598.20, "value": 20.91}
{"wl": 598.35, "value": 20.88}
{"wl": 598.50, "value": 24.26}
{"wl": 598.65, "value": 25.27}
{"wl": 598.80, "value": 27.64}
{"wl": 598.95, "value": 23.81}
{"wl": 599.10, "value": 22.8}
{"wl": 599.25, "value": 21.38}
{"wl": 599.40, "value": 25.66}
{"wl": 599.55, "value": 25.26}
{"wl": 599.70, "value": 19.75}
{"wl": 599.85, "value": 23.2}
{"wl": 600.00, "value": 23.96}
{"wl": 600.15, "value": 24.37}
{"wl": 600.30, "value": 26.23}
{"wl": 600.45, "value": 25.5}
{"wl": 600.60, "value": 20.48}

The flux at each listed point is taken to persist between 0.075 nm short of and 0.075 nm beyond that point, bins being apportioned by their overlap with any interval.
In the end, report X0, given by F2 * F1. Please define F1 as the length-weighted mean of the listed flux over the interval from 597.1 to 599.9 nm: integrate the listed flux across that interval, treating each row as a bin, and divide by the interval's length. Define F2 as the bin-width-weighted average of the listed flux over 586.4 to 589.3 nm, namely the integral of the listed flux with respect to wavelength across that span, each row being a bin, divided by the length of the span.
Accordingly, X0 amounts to 521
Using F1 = 24.0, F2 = 21.8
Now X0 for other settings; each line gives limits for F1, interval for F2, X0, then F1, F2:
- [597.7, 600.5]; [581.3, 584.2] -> 577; 23.7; 24.3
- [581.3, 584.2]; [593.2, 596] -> 561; 24.3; 23.1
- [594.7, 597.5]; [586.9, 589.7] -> 468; 23.0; 20.4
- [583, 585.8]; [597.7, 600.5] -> 552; 23.3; 23.7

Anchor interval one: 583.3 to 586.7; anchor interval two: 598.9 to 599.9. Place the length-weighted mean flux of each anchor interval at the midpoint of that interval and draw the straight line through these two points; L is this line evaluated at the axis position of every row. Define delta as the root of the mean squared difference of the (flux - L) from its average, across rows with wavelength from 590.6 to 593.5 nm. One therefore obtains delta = 3.0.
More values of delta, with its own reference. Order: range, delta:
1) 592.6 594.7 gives 1.8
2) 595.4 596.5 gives 3.3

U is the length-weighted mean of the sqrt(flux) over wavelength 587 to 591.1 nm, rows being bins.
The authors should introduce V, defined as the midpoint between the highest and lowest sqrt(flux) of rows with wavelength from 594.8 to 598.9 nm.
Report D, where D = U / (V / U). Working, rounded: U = 4.58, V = 4.67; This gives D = 4.49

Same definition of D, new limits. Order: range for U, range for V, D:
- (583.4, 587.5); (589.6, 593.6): 4.98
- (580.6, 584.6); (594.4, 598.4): 5.18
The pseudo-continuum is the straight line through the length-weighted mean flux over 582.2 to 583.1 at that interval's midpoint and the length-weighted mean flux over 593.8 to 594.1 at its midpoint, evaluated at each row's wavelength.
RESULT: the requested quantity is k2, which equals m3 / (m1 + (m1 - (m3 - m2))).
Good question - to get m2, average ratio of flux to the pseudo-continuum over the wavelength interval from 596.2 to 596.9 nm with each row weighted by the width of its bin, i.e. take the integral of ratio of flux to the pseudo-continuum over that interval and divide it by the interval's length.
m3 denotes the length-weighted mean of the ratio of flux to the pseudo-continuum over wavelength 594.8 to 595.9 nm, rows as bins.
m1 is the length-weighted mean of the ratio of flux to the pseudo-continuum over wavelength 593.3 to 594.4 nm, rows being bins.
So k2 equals 0.42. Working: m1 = 0.96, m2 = 0.96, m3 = 0.85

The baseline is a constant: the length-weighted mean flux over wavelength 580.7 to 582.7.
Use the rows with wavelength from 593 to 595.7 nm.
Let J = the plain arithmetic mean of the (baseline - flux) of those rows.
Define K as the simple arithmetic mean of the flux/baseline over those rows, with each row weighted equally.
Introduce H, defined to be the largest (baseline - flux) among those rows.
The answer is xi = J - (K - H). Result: 7.7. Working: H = 8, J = 1.1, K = 0.95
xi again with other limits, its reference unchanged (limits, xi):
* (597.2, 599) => 2.8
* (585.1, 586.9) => 3.5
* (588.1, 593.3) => 12.4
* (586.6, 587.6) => 0.9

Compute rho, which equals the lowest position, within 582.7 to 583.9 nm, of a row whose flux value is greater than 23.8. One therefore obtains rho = 582.75 nm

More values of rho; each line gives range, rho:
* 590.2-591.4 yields 590.40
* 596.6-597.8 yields 596.85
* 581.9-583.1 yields 582.00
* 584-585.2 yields 584.10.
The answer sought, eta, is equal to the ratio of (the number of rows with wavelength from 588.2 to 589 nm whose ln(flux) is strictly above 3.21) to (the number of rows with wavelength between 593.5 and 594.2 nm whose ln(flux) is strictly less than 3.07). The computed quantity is 0.0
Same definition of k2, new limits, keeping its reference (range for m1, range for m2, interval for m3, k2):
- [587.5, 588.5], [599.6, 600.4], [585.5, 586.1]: 0.53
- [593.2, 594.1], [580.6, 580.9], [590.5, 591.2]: 0.47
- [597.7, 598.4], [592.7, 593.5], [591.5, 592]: 0.49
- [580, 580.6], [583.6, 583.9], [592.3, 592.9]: 0.54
